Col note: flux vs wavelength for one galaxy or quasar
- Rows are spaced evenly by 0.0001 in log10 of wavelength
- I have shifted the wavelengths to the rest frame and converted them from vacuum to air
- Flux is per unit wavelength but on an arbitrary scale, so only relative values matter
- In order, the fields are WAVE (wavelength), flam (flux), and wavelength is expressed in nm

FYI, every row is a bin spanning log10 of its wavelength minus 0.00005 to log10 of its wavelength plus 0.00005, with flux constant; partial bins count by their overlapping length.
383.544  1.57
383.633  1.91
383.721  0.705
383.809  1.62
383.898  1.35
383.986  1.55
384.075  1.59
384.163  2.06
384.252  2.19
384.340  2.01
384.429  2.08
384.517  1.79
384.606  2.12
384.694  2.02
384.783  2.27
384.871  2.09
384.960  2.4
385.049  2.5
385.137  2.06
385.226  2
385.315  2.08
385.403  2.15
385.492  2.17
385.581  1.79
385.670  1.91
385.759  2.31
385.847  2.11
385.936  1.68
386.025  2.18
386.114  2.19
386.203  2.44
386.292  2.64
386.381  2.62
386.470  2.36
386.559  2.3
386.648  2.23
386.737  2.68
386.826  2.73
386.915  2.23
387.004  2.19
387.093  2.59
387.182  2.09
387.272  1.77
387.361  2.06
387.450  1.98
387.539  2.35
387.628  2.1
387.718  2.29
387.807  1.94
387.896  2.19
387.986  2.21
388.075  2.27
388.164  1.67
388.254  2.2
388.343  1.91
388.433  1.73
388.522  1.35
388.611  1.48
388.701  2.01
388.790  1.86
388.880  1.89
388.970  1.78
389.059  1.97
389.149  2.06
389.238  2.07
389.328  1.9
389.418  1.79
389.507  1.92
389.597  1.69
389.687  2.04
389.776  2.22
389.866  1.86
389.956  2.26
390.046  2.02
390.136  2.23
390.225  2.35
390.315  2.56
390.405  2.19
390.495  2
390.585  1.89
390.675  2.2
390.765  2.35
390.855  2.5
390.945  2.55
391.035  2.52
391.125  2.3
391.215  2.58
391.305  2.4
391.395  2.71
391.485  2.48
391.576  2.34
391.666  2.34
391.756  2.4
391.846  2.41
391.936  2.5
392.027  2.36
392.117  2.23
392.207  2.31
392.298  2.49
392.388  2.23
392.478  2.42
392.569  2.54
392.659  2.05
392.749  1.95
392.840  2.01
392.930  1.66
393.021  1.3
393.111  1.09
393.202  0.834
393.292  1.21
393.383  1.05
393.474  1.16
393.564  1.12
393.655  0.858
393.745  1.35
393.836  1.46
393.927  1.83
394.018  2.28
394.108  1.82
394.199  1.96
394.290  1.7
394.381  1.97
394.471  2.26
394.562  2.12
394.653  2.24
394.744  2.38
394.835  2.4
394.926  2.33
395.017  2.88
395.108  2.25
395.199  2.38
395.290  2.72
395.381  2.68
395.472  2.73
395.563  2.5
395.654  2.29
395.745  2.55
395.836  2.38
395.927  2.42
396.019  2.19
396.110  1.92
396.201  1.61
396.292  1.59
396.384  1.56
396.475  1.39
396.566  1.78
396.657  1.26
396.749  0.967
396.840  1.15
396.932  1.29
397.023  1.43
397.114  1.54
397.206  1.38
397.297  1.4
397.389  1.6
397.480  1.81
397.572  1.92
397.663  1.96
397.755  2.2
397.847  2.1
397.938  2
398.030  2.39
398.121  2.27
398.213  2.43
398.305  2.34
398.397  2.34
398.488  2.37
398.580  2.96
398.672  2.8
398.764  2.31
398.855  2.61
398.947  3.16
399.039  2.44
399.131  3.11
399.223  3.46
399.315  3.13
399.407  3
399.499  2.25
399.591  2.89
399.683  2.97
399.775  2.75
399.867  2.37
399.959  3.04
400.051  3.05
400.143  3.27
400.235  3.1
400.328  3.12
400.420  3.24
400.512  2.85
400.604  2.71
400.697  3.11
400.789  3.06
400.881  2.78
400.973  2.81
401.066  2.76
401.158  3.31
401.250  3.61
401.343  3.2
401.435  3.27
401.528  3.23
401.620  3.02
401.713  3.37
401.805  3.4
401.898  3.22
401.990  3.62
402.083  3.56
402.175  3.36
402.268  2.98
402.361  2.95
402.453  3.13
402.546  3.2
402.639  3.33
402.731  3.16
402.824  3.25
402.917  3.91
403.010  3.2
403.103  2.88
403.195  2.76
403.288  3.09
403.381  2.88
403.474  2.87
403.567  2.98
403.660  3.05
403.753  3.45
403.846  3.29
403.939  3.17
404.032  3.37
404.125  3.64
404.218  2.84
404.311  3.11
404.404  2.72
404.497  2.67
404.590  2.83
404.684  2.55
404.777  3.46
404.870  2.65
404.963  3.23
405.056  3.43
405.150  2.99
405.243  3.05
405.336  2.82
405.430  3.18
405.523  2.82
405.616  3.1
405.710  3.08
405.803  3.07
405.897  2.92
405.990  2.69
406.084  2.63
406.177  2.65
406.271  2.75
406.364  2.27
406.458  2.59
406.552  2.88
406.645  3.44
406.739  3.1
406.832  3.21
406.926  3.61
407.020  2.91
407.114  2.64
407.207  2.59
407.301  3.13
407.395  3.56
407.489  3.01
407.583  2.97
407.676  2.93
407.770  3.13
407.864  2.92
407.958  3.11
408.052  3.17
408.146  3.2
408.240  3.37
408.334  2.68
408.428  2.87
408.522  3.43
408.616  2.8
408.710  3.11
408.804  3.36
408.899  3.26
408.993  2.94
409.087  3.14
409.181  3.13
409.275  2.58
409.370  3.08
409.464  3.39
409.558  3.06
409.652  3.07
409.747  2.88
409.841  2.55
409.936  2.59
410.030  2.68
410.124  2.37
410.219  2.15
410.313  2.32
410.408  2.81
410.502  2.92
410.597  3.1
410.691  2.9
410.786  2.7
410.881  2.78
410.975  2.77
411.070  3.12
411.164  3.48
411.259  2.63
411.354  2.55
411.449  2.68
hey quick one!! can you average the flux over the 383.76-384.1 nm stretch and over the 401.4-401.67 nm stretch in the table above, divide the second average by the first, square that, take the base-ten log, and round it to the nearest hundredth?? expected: 0.64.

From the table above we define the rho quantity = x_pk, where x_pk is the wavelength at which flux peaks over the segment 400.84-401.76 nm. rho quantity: 401.250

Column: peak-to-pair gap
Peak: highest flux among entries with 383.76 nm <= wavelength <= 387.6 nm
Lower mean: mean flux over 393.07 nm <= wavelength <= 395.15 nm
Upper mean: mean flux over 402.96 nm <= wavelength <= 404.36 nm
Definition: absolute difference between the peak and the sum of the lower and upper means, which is 2.14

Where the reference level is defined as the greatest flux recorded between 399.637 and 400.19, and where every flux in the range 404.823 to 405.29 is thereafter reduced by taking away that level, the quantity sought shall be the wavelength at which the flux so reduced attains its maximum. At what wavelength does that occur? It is 405.056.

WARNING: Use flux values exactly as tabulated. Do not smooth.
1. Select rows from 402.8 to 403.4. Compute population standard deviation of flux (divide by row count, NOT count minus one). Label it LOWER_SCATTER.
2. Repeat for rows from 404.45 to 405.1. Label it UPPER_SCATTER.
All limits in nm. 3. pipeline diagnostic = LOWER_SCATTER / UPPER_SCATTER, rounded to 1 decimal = 1.0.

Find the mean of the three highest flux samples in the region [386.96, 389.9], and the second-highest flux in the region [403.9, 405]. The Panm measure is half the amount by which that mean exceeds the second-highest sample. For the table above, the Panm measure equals -0.5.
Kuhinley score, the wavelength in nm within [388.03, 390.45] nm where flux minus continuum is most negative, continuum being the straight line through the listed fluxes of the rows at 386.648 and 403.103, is 388.522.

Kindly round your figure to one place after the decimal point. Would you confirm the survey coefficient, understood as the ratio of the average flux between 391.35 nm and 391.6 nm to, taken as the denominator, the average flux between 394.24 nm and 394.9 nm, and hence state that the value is 1.2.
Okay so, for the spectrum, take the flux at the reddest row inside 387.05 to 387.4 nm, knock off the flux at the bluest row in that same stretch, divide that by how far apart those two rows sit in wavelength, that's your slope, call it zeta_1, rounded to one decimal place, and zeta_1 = -2.0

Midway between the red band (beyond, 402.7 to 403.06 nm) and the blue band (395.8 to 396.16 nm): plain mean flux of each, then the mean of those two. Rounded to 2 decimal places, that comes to 2.80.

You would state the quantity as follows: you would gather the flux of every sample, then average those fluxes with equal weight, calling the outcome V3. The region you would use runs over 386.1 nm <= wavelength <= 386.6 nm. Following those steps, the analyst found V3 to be 2.4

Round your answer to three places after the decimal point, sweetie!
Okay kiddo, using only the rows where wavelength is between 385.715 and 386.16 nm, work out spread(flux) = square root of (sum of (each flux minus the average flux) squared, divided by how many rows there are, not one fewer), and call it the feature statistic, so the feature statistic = 0.217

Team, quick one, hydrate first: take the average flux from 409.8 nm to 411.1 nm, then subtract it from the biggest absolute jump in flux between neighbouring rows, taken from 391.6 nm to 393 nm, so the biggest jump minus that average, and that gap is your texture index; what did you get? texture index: -2.2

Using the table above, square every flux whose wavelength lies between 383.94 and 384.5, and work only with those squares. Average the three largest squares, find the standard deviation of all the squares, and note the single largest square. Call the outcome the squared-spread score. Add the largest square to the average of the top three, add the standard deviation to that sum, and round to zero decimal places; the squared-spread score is 10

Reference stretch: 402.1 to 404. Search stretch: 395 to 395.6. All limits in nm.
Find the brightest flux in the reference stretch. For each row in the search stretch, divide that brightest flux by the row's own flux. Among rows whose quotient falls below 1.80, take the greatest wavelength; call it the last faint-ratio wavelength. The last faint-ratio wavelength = 395.563 nm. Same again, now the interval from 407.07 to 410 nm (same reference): 409.936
